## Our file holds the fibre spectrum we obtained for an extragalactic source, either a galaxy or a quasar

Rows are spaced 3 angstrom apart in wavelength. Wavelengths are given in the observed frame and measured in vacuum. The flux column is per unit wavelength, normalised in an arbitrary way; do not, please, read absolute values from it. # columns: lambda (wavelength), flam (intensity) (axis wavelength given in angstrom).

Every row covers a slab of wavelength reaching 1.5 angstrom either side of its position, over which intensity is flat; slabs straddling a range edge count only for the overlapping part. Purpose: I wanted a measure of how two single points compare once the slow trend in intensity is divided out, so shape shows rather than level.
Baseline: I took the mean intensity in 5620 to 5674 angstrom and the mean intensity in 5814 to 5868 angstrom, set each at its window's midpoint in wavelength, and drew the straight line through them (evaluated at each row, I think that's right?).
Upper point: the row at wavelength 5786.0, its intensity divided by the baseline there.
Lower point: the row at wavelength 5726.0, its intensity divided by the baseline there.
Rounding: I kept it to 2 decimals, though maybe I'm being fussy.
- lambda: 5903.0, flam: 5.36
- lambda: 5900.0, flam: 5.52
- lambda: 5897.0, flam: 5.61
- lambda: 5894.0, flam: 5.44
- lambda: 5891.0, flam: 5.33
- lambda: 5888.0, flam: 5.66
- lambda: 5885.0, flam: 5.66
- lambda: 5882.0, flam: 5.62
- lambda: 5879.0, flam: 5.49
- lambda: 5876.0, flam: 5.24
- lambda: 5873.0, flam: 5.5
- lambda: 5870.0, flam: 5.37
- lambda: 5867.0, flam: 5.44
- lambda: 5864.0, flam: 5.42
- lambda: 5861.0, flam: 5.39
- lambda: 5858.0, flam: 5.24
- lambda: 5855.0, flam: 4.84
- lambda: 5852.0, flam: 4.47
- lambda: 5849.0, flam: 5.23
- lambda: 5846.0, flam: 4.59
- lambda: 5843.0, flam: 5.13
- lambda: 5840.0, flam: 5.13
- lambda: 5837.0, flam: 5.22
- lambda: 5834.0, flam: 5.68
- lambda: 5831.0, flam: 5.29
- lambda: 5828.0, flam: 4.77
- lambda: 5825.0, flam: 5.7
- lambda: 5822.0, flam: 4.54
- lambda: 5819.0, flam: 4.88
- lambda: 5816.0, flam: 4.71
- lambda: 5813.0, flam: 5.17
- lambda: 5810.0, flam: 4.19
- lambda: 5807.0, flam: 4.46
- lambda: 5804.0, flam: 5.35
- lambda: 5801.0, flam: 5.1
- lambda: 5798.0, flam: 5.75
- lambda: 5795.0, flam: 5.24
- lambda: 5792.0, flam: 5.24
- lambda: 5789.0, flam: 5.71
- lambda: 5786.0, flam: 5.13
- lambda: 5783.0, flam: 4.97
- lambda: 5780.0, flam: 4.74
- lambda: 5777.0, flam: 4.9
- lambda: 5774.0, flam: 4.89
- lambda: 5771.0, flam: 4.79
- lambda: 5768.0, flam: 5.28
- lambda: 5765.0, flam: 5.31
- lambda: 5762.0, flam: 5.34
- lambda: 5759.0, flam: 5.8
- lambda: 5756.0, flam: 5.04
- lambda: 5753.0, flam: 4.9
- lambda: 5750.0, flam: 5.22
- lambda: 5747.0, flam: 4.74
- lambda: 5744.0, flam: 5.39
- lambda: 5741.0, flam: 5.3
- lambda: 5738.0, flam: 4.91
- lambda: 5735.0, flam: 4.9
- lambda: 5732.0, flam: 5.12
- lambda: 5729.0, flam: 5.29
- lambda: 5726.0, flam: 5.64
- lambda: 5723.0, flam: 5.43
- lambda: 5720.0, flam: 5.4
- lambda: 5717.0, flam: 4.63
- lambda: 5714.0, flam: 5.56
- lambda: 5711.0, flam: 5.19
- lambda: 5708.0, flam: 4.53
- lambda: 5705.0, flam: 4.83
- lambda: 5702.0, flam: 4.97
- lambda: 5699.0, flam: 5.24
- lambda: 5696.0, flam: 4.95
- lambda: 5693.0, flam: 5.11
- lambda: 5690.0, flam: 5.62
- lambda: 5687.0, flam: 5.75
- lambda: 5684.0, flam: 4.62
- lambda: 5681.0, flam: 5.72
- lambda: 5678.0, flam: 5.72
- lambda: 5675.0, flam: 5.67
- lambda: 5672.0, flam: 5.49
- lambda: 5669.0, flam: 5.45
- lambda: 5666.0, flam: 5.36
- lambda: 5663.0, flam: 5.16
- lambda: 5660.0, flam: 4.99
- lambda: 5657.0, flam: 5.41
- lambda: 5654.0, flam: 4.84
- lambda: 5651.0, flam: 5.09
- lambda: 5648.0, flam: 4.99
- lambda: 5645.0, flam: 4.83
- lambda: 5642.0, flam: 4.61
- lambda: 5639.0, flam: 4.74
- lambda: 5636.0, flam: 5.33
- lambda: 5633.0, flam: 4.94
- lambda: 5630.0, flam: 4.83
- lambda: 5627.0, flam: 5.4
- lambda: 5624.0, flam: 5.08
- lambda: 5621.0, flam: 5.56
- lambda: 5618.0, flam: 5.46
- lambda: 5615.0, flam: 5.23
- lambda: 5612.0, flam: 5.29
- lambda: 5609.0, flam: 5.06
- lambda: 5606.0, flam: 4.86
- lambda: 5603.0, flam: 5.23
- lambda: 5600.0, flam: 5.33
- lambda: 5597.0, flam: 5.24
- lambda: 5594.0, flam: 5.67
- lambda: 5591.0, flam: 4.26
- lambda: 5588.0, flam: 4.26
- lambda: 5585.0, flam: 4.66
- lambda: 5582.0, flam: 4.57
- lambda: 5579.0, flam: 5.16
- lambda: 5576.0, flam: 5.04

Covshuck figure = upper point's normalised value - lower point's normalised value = -0.10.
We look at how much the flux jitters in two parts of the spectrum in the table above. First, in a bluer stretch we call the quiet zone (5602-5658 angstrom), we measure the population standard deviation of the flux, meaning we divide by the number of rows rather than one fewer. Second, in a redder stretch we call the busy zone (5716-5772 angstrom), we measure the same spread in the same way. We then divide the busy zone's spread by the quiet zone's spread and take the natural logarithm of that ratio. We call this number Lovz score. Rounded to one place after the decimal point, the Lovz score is 0.1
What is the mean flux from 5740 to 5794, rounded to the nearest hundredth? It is 5.15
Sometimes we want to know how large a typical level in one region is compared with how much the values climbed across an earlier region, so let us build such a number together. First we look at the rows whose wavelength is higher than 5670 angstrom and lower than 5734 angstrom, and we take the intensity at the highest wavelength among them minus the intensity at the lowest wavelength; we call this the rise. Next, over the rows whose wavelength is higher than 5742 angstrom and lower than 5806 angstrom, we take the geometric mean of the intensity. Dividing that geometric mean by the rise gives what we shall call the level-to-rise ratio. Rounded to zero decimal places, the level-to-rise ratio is -14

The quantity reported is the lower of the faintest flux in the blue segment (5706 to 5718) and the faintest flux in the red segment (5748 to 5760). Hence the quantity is 4.5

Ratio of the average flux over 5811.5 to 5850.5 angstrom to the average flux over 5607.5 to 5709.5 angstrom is 0.982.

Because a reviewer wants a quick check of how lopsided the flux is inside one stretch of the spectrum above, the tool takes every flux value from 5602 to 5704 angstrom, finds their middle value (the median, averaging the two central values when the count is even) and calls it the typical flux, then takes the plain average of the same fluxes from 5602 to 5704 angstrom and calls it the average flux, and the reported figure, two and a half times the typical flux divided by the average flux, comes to 2.50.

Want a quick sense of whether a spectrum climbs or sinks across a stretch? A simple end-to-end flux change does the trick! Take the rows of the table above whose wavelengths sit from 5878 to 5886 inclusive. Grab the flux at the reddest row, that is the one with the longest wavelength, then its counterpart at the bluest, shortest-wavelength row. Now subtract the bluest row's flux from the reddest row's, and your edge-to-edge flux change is 0.2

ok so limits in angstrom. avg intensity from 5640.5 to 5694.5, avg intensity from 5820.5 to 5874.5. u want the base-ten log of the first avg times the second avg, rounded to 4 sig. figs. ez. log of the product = 1.433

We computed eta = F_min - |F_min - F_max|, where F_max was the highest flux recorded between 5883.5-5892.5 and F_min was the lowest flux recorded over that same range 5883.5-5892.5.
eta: 5.0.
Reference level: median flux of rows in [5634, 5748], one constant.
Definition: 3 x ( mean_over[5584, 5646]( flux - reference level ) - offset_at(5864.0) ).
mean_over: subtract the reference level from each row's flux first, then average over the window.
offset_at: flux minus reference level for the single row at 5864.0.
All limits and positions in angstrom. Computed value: -1.1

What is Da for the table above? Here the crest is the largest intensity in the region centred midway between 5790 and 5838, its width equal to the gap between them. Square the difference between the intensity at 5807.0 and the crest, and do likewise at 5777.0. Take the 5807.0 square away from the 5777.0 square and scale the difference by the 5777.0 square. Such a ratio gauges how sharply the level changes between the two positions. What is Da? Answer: -1.3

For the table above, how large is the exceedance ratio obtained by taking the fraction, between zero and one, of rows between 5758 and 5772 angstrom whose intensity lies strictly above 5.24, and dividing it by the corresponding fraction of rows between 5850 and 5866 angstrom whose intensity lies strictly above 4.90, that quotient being 1.3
